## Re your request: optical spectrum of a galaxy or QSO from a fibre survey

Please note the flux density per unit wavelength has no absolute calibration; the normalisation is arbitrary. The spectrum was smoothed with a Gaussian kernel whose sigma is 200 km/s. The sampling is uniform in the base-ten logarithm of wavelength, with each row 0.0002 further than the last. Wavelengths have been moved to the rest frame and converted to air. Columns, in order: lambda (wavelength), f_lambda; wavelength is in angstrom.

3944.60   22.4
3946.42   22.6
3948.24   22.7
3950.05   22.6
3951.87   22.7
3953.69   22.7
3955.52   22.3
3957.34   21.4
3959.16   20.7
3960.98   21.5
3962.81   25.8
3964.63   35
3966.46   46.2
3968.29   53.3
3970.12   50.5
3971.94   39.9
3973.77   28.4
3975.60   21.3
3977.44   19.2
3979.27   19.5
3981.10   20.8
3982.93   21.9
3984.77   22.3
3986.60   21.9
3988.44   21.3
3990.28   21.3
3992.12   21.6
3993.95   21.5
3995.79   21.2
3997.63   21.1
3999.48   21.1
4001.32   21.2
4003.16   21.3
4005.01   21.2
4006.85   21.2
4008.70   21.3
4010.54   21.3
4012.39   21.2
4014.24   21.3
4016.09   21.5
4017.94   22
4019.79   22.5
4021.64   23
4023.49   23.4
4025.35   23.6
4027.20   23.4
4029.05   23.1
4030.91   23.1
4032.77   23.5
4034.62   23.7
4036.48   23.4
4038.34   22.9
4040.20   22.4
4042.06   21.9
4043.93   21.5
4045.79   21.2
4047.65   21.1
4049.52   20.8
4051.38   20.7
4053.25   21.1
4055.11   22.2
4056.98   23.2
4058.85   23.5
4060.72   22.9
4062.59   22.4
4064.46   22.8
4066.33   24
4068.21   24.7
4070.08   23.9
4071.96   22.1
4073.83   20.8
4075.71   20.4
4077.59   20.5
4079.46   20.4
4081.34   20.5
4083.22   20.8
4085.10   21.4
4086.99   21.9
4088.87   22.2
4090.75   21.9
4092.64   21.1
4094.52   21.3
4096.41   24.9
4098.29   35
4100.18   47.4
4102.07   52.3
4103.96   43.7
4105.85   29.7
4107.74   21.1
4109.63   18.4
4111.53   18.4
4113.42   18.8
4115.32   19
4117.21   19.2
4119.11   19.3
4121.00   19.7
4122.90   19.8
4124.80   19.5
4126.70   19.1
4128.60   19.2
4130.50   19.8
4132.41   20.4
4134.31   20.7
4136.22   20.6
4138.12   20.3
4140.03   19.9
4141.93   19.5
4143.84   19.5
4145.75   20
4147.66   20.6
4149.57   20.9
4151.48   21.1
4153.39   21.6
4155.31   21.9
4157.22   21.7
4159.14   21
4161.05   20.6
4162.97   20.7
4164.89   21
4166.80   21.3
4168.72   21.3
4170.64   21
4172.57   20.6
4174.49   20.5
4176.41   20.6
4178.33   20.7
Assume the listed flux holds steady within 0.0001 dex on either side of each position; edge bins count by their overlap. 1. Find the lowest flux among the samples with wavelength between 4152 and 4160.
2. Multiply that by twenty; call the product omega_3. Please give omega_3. 420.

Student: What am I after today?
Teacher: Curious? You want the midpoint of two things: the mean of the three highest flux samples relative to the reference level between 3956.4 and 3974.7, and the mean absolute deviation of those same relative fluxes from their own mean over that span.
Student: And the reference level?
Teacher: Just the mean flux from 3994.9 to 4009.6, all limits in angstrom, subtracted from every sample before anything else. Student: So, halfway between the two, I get 20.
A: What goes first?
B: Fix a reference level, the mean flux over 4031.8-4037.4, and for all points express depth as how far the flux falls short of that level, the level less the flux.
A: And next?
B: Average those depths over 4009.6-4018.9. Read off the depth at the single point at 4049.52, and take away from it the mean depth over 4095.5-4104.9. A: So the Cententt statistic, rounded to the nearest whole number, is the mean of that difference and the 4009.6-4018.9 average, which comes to 11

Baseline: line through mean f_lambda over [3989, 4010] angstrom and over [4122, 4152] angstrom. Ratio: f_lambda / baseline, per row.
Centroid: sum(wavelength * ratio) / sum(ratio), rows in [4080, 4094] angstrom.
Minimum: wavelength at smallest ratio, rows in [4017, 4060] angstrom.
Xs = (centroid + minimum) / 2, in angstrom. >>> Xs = 4069.2 angstrom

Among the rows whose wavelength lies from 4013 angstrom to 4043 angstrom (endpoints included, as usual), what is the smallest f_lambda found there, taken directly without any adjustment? 21.3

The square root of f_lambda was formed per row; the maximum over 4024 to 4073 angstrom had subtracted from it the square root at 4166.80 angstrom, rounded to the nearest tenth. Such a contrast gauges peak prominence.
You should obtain 0.4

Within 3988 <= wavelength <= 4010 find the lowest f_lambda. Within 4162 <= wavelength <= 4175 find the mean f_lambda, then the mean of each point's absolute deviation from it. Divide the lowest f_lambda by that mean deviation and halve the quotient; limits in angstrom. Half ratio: 39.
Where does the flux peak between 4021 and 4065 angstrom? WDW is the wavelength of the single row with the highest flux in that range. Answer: 4034.62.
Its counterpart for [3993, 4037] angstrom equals 4034.62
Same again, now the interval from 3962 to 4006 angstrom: 3968.29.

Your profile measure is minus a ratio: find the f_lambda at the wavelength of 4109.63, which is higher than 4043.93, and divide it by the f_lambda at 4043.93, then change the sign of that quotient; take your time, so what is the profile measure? -0.86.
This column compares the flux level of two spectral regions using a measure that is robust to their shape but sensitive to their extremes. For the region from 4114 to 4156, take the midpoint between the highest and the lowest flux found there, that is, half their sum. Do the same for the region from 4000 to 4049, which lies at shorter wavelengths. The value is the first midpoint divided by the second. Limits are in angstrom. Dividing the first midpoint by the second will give 0.91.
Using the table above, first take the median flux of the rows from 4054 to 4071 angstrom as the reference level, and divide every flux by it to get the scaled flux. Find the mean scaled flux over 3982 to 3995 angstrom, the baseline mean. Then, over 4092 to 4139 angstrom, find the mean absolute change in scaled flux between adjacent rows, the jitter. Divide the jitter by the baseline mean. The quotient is 0.13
